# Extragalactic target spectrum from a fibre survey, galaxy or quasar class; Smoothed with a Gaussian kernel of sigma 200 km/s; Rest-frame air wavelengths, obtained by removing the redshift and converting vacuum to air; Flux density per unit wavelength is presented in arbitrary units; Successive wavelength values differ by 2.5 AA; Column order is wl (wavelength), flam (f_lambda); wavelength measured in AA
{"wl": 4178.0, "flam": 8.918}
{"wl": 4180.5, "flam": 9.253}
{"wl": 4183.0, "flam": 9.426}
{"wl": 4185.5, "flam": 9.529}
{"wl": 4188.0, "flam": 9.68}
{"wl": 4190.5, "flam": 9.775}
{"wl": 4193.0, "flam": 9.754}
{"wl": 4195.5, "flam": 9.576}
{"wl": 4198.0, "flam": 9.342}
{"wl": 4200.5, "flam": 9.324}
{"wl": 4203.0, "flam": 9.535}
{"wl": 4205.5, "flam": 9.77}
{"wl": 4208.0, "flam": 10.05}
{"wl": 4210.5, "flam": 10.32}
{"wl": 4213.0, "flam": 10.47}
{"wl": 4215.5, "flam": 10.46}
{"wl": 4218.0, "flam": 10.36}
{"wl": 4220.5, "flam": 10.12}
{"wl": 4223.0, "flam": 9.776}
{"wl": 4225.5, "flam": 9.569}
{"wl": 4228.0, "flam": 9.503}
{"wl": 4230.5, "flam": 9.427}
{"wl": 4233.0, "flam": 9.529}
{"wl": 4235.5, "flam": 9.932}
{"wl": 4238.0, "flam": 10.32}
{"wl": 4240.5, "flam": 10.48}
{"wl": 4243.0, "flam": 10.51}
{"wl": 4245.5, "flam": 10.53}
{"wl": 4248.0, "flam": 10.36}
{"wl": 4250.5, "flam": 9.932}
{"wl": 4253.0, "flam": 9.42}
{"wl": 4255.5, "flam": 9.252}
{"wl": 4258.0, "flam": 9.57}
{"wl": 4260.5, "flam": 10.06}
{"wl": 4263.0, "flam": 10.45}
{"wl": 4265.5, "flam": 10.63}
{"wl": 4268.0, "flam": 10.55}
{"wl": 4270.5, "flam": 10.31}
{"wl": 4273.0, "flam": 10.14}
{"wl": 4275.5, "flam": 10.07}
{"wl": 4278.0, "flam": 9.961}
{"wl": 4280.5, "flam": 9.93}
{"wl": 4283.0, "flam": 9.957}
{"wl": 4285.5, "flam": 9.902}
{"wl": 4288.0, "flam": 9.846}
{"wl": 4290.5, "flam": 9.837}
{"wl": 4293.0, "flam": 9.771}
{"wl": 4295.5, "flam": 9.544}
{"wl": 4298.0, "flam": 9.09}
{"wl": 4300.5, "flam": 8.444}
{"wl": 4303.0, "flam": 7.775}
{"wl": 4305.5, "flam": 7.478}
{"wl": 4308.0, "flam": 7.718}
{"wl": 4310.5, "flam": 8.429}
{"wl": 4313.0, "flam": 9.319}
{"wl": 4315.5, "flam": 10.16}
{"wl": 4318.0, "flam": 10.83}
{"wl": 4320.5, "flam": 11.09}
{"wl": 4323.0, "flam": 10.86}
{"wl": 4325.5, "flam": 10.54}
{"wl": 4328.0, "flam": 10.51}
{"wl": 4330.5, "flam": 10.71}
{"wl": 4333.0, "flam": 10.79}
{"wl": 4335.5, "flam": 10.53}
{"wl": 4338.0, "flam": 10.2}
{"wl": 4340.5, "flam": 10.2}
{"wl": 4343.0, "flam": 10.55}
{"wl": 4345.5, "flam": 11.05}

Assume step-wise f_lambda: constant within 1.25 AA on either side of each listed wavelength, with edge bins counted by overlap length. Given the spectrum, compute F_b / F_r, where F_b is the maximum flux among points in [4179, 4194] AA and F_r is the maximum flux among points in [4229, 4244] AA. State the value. 0.93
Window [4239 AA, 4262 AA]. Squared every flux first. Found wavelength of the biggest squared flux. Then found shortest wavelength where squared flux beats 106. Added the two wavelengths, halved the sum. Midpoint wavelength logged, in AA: 4243.0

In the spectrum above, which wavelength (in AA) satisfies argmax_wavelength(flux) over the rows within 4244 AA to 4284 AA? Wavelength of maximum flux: 4265.5 AA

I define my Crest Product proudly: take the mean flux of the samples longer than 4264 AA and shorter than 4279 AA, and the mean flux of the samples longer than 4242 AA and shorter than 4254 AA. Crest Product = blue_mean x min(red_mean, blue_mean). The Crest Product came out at 103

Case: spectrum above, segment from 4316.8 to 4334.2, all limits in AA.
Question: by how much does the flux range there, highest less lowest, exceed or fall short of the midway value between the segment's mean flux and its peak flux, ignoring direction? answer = 10.3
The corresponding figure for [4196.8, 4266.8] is 8.9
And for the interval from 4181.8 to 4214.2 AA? 9.0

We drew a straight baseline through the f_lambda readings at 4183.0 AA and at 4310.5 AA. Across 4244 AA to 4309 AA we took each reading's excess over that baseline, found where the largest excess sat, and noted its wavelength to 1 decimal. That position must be 4265.5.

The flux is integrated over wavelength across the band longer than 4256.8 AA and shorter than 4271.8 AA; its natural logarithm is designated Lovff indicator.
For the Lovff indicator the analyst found 5.04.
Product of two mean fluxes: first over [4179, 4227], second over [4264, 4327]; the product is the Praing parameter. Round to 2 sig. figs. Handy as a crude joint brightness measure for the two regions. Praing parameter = 95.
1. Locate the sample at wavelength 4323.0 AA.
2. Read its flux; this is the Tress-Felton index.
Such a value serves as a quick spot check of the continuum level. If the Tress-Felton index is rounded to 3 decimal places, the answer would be 10.860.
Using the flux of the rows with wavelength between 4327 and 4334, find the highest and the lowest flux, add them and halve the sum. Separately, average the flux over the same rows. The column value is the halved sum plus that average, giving 21.3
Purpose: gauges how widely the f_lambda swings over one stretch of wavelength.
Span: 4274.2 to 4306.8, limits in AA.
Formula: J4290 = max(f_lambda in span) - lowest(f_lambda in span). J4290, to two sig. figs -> 2.6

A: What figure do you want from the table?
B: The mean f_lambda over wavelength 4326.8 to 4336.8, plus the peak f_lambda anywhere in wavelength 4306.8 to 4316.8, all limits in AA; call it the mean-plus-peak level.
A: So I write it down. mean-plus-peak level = 20.8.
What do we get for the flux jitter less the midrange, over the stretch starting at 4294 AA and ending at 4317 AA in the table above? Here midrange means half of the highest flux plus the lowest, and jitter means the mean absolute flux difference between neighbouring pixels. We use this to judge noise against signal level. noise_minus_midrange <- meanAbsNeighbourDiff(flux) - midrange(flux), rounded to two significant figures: -8.2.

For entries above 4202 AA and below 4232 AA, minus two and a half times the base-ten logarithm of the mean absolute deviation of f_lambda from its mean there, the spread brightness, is 1.1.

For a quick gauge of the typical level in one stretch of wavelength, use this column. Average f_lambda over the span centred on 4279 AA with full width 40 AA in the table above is 10.0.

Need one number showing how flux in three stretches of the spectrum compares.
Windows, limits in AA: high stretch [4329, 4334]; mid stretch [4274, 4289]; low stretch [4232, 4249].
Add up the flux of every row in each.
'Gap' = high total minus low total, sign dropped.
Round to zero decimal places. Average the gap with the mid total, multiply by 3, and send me 165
